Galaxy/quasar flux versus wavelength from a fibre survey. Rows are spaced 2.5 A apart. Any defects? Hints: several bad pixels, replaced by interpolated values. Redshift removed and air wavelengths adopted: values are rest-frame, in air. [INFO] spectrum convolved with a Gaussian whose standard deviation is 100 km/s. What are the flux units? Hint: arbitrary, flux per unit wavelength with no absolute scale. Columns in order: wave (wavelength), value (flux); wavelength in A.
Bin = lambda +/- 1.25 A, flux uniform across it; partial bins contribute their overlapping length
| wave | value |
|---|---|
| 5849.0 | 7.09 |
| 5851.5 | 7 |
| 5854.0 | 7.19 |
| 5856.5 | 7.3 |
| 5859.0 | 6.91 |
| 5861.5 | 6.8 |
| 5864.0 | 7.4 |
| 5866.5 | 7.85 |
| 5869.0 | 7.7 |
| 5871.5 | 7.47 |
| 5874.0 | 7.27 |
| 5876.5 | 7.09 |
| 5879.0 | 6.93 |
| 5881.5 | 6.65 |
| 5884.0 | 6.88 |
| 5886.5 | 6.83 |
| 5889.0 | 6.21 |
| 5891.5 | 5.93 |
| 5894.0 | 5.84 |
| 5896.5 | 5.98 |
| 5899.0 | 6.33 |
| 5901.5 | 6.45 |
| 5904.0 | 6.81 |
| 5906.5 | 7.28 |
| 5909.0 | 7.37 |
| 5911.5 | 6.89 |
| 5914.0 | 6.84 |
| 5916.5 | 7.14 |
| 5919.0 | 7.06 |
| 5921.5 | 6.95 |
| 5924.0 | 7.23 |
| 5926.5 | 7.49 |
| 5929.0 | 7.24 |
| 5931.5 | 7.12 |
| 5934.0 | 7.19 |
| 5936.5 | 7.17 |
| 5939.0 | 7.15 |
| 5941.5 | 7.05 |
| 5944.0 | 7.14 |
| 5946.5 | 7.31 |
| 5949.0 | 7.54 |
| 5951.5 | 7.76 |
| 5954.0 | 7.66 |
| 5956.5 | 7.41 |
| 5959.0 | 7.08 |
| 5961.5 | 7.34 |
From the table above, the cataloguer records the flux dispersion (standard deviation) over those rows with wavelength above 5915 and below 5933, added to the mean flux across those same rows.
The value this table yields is 7.3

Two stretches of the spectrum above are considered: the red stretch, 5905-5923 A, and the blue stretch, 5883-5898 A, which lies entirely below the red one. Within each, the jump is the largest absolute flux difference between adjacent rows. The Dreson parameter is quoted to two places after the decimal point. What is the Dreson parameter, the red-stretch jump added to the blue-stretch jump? 1.10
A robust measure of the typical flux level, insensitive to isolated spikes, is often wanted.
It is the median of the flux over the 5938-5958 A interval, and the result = 7.36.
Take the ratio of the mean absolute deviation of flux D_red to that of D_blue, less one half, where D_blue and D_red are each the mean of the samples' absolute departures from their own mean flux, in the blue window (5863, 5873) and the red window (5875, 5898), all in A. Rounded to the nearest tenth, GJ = 2.1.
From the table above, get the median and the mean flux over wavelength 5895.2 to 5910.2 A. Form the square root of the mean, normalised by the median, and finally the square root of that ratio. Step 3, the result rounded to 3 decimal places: 0.625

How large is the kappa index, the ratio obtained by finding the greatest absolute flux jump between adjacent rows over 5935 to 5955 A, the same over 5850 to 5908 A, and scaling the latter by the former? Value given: 2.7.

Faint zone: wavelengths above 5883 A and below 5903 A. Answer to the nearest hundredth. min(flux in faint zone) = 5.84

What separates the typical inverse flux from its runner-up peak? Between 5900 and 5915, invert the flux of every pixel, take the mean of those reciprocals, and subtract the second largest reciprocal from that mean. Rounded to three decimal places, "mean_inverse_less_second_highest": -0.002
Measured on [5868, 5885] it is -0.005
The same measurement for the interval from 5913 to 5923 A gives -0.001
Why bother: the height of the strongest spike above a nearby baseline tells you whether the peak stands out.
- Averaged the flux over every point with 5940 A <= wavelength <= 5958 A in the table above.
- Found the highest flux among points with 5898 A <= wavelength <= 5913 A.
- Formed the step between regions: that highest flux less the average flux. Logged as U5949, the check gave 0.0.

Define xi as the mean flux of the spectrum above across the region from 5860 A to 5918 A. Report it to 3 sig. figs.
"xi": 6.87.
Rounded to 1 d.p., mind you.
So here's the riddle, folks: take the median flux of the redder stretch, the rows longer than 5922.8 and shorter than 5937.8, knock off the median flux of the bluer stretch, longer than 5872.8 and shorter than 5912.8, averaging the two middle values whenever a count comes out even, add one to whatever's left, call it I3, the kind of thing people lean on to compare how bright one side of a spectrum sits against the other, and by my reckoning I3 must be 1.4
